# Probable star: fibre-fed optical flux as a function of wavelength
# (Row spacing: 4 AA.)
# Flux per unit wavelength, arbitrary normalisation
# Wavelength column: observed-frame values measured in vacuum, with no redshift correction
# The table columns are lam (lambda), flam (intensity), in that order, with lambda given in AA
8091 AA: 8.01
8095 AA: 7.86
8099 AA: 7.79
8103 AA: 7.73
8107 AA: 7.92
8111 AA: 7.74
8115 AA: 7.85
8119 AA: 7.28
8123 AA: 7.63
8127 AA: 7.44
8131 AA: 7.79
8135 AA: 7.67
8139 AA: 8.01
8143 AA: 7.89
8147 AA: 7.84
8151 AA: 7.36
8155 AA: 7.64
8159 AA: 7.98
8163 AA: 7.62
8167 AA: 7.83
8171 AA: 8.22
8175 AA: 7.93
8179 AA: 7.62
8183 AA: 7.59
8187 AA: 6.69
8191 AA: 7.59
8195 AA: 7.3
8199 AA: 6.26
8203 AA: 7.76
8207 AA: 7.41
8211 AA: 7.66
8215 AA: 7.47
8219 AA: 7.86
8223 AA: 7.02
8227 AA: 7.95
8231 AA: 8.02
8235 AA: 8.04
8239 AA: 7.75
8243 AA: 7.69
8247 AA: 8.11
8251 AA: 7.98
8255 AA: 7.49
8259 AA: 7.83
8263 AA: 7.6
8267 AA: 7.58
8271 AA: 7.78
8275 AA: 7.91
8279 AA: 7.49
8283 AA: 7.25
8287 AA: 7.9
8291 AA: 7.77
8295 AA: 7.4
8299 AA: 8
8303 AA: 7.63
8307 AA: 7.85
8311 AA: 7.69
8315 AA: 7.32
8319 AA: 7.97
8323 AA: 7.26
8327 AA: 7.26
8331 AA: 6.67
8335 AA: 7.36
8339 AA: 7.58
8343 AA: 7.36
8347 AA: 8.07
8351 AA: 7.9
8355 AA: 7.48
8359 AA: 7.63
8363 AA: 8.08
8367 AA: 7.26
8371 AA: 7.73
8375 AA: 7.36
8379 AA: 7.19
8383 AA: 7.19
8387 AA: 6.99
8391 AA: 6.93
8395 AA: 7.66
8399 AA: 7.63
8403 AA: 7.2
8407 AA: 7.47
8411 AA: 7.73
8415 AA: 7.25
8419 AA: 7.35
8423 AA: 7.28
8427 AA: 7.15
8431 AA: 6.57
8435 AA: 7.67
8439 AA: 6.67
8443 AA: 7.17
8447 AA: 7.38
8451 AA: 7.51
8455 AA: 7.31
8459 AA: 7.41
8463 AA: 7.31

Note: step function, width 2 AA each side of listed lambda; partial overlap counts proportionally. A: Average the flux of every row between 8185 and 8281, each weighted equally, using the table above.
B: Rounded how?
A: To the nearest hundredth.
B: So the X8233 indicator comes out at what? 7.59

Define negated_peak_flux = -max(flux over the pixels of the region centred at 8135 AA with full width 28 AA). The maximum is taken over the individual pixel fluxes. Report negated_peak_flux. -8.01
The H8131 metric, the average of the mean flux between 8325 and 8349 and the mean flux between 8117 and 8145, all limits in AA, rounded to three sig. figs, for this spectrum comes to 7.53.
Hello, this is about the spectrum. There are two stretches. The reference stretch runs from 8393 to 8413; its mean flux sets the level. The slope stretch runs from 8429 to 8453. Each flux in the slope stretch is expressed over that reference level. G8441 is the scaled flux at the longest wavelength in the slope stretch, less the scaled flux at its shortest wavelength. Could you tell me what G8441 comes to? 0.12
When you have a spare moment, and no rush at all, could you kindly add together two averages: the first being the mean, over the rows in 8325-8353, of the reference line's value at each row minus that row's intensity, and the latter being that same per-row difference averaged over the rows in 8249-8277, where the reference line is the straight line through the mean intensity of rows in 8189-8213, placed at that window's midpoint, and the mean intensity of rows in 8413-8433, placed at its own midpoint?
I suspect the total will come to -0.72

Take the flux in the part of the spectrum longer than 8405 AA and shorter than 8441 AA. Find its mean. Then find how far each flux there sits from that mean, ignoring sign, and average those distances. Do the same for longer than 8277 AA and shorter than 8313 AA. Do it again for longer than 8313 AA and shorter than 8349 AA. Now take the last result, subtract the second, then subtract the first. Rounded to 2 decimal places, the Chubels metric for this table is -0.19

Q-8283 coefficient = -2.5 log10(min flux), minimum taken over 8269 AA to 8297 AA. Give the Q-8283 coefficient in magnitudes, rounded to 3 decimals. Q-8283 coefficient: -2.151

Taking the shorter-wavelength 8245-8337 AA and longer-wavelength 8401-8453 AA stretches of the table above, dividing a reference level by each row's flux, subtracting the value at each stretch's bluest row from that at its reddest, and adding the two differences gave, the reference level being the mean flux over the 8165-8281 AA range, 0.052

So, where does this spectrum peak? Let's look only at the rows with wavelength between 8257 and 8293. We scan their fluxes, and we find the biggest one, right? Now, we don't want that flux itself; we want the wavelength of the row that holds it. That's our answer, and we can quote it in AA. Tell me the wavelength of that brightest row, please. 8275 AA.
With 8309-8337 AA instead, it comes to 8319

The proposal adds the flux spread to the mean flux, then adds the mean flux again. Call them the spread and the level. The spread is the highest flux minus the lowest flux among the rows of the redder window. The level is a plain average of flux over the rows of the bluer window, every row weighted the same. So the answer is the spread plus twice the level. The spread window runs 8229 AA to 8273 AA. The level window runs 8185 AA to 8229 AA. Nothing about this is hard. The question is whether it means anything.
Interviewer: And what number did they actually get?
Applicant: 15.3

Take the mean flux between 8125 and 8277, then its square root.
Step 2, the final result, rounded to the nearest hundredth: 2.77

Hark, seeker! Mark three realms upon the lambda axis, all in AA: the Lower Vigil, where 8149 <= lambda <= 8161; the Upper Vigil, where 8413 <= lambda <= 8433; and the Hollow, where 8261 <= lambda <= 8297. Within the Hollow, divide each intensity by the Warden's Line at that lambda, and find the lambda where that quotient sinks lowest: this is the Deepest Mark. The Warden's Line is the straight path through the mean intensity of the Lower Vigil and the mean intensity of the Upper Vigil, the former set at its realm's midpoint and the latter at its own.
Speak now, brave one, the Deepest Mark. 8283 AA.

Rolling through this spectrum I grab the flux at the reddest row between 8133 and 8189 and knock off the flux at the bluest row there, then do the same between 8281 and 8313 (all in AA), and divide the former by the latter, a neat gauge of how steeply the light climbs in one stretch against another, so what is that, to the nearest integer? -2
